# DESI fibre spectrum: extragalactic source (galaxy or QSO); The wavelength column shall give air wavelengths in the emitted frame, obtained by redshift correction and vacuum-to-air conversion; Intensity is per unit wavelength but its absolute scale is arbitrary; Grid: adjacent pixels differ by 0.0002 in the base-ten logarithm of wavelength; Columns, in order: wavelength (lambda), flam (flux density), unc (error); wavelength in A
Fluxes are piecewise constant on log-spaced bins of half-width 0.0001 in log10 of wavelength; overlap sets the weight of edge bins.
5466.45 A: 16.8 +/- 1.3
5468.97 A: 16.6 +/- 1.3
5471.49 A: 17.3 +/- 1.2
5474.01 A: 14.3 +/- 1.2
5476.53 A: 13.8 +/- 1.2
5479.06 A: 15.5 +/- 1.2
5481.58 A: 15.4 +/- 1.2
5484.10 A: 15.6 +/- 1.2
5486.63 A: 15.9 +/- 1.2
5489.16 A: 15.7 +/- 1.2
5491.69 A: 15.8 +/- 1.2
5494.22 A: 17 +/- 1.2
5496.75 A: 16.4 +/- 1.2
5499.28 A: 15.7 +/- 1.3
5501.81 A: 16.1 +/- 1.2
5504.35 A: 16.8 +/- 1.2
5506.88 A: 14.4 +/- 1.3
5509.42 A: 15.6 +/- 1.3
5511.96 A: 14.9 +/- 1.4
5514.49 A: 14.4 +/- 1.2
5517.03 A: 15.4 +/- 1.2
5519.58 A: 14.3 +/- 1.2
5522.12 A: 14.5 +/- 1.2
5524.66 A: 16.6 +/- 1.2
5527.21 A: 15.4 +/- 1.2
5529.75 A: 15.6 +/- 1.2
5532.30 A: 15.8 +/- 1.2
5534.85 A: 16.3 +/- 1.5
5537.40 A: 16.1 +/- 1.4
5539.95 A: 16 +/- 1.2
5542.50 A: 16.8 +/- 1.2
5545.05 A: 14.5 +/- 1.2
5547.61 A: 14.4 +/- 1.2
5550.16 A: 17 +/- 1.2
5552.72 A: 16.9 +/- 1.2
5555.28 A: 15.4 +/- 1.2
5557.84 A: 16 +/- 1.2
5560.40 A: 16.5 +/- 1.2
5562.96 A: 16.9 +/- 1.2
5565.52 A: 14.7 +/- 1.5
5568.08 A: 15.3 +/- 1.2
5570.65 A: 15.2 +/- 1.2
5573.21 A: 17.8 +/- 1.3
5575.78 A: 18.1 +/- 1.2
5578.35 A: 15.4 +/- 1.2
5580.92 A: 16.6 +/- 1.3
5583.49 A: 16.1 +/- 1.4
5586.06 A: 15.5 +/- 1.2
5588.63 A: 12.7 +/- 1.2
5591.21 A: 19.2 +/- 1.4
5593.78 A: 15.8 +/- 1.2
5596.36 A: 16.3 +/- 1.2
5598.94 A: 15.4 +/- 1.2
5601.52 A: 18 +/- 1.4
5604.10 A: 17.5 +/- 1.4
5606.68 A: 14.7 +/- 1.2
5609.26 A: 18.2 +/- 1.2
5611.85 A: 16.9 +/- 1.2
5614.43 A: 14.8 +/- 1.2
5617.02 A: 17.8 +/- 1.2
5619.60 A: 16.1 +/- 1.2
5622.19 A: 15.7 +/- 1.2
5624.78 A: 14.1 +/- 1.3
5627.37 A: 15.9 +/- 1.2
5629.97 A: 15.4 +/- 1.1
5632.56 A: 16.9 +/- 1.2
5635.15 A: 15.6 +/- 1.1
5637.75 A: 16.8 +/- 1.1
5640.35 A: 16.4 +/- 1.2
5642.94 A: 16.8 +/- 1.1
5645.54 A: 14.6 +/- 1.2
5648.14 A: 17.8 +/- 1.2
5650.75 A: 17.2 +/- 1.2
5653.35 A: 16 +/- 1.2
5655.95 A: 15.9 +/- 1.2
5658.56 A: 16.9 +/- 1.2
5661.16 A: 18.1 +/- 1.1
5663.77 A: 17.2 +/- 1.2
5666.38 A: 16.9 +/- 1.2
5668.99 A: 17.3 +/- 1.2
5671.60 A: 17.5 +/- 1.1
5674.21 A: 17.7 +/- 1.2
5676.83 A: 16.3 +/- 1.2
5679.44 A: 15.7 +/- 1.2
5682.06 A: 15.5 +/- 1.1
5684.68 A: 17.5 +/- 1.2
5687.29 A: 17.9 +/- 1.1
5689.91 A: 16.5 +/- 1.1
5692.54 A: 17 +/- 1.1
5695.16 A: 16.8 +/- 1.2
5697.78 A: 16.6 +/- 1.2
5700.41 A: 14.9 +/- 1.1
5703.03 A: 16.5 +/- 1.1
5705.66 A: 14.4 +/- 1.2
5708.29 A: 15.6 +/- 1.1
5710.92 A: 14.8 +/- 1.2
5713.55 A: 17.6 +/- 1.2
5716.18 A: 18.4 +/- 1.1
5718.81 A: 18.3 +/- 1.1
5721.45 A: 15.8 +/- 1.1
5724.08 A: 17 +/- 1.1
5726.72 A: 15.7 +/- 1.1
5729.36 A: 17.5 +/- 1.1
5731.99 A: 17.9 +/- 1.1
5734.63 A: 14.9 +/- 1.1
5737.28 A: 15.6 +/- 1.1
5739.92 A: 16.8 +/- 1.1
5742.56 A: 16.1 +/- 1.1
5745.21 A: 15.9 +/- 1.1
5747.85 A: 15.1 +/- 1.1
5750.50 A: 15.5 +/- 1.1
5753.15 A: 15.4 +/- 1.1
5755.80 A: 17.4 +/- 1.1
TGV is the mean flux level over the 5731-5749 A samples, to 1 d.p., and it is 16.0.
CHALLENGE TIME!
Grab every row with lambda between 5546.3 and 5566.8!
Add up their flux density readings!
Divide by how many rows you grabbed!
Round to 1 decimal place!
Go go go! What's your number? 16.0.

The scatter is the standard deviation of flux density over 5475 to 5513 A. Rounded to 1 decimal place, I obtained 0.8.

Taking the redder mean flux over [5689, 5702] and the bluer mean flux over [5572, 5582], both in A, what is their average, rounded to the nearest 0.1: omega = 16.7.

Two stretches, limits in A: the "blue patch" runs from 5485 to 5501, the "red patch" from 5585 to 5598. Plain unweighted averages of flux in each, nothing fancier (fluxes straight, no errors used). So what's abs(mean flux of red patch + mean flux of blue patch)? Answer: 32.0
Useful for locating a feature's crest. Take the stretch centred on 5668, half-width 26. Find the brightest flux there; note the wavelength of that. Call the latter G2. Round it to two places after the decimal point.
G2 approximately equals 5661.16 A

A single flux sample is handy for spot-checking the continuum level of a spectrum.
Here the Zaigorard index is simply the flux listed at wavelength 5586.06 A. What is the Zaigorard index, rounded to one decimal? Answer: 15.5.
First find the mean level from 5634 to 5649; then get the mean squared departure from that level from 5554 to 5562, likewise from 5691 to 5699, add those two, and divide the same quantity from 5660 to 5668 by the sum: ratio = 2.4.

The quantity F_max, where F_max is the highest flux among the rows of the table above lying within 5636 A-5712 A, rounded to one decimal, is 18.1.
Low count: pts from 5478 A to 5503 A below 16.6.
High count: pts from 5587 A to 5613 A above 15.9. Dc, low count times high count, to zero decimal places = 54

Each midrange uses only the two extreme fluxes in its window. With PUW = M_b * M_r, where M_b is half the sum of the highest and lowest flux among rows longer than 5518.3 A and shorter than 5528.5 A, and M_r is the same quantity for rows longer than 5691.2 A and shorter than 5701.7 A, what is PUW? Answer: 246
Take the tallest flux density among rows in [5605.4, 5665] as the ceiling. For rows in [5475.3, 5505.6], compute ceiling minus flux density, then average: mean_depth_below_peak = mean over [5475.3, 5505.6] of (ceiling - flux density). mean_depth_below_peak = 2.4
